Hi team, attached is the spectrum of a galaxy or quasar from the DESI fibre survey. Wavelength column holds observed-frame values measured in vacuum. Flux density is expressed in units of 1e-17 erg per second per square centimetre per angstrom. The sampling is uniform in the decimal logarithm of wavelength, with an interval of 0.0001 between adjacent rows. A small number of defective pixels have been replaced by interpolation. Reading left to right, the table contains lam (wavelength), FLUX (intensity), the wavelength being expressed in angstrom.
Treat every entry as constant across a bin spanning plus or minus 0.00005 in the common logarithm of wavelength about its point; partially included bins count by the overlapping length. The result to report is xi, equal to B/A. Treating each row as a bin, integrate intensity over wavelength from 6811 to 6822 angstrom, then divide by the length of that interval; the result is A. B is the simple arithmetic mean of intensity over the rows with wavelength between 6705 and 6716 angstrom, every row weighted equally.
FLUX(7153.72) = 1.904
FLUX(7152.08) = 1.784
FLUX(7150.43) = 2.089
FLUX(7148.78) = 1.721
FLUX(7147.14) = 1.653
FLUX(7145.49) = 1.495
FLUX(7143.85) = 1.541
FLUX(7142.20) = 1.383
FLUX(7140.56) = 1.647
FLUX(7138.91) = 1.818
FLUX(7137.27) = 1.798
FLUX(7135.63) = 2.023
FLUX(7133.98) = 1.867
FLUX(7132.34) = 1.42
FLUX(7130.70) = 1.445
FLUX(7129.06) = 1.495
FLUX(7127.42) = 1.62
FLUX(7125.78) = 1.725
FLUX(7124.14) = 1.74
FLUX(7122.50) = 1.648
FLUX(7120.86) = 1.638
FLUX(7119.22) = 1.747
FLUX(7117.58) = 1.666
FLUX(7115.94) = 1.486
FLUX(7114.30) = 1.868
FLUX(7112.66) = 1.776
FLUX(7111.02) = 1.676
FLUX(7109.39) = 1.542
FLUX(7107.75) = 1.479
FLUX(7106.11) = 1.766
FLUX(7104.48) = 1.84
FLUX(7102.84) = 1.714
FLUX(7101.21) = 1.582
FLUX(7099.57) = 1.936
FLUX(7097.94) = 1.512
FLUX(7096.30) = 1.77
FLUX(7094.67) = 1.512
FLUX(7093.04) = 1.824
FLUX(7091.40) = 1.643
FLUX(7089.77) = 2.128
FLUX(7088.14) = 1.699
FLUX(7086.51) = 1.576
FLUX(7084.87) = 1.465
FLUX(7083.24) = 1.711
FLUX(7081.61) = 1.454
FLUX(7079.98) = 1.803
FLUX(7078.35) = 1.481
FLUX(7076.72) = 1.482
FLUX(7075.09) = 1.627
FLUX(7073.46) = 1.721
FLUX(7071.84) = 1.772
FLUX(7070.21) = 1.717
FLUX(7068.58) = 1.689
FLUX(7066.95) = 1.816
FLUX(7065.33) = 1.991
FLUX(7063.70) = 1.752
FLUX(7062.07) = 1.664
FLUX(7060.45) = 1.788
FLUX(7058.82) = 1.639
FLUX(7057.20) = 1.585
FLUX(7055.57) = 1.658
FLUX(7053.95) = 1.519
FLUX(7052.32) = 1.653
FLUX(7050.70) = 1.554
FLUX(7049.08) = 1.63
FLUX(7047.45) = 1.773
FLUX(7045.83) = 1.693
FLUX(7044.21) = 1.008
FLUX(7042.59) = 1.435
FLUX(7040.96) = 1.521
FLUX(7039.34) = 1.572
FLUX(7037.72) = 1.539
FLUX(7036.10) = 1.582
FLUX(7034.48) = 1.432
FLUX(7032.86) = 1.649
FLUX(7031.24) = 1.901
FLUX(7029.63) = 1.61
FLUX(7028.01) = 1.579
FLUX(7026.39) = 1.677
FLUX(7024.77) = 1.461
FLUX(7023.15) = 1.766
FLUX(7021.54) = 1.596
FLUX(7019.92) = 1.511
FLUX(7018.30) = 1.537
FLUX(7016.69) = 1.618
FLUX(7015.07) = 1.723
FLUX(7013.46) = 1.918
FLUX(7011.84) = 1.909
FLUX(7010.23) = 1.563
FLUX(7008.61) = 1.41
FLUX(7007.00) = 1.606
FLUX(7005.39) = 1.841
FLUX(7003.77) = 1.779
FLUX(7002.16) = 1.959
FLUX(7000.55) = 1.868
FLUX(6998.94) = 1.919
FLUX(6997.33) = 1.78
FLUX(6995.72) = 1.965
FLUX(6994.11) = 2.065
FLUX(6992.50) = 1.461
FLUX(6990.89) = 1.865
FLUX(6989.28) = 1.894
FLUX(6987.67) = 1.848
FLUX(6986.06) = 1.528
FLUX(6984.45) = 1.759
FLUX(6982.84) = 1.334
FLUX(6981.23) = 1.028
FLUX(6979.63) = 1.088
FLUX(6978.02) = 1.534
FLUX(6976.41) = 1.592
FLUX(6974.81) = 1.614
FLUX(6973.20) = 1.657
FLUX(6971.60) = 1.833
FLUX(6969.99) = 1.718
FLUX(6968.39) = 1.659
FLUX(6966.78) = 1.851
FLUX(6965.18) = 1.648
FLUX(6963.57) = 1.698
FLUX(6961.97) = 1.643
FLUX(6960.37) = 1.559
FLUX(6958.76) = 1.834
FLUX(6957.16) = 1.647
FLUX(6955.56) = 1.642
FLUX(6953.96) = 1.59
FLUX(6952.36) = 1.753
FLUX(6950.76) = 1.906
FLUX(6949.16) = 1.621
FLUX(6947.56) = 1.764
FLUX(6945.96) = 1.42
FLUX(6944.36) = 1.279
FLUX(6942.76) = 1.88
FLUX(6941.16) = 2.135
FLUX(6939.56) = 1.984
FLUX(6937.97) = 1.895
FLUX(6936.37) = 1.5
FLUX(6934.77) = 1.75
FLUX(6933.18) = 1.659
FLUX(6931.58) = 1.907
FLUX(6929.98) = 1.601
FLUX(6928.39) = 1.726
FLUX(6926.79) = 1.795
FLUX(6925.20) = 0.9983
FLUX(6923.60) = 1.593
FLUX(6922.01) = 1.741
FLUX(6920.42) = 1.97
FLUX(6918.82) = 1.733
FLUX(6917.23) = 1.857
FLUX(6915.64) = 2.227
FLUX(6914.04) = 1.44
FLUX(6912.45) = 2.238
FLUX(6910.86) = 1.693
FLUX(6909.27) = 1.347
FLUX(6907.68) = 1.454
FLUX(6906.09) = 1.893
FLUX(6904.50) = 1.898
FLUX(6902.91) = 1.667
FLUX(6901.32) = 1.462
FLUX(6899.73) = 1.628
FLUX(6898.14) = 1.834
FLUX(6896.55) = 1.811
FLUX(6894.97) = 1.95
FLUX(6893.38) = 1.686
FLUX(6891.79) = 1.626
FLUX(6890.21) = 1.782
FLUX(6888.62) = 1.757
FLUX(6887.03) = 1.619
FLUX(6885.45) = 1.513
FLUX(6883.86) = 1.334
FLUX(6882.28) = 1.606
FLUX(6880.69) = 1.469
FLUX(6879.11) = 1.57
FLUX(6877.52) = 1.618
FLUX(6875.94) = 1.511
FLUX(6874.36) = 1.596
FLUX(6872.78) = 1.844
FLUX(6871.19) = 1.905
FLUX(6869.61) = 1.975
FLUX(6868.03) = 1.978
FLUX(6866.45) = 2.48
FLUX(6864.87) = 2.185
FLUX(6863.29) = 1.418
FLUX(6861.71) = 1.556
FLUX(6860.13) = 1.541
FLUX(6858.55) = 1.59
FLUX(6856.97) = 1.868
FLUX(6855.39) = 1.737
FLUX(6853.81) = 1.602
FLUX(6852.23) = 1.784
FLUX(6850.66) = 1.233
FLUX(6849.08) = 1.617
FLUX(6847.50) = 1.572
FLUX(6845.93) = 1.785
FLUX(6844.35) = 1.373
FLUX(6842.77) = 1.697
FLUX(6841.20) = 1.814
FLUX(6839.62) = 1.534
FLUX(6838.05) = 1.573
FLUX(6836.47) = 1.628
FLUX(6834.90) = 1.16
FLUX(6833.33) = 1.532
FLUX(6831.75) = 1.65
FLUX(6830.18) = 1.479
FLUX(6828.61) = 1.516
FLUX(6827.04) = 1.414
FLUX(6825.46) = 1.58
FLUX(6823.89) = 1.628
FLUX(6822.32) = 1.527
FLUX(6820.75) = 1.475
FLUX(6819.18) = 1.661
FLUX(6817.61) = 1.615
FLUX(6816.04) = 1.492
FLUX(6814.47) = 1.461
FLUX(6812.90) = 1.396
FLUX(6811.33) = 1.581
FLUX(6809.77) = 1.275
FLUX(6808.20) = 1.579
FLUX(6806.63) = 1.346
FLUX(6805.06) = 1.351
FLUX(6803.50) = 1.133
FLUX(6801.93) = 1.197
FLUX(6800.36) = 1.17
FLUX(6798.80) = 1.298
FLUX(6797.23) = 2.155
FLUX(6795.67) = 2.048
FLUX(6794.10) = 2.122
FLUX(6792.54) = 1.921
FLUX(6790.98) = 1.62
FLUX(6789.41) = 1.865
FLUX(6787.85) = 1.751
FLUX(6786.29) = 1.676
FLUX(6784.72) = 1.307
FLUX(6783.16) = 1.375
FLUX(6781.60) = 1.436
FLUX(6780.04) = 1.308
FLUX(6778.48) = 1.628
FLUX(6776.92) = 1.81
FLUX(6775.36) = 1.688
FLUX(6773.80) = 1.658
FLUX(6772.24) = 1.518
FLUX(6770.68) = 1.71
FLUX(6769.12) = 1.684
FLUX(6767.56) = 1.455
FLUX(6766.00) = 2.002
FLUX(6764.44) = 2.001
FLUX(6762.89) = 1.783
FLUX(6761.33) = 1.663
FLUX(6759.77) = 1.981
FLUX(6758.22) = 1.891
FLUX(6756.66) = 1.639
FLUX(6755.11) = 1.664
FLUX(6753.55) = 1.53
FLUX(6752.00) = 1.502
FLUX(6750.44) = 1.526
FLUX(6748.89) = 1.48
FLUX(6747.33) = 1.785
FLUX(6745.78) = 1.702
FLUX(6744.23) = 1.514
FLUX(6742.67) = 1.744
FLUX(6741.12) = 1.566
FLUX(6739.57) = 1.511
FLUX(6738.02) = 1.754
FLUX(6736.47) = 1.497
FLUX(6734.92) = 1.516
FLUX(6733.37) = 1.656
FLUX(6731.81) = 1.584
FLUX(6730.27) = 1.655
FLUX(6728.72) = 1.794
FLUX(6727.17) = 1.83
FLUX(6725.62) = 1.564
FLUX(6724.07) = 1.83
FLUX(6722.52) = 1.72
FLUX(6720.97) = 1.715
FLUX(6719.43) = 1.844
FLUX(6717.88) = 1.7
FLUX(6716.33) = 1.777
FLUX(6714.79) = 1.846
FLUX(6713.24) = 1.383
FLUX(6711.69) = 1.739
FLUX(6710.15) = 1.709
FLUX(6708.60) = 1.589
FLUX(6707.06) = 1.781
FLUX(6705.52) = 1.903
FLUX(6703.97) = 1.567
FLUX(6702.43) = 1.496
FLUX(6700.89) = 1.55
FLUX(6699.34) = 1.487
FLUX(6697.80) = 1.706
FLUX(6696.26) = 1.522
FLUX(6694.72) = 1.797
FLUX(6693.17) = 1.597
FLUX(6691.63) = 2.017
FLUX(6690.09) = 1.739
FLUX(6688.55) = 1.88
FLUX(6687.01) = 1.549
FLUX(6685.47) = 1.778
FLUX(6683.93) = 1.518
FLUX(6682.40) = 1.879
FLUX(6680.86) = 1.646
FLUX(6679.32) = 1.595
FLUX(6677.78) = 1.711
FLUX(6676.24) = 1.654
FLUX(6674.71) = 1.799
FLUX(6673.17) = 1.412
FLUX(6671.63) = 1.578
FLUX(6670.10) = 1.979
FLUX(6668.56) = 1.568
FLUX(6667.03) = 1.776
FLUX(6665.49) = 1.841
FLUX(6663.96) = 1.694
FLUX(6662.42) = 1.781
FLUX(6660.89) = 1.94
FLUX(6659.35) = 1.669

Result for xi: 1.12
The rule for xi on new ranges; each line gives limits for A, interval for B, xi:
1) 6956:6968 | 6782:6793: 0.97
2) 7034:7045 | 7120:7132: 1.12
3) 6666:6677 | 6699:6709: 0.96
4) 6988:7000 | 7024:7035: 0.87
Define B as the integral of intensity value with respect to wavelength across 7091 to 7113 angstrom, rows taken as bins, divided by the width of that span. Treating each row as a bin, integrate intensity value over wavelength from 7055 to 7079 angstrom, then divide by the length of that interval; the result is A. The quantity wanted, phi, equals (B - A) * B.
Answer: 0.0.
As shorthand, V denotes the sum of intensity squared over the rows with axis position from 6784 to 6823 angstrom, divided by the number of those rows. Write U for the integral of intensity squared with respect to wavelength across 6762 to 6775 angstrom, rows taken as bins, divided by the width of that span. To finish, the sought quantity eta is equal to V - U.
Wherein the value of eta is -0.5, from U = 3.01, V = 2.52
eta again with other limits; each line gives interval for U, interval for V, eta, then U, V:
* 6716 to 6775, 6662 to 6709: 0.0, 2.85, 2.88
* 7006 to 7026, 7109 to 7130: 0.1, 2.71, 2.78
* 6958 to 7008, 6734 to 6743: -0.3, 2.91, 2.57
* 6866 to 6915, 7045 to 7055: -0.3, 2.99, 2.69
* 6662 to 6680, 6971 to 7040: -0.1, 2.90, 2.80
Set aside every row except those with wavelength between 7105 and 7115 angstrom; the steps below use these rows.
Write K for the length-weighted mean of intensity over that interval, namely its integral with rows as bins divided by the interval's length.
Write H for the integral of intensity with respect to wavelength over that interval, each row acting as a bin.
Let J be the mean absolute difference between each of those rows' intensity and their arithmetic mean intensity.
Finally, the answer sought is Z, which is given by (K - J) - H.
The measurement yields -15.3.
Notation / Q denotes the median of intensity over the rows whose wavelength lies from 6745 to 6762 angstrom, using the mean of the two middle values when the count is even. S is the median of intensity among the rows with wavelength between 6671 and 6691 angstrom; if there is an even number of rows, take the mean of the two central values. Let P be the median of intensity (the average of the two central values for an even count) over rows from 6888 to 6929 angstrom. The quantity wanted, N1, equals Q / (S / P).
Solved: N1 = 1.75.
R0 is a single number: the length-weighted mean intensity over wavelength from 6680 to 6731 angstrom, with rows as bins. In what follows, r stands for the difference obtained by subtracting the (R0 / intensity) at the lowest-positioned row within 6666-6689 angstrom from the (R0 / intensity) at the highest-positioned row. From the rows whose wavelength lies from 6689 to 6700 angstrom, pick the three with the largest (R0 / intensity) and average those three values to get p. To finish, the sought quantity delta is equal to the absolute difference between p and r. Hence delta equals 1.16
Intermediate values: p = 1.11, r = -0.1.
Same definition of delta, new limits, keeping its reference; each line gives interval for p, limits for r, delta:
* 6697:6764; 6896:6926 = 0.41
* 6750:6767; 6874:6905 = 1.29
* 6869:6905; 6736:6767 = 1.48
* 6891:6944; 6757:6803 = 0.86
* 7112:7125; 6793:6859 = 0.80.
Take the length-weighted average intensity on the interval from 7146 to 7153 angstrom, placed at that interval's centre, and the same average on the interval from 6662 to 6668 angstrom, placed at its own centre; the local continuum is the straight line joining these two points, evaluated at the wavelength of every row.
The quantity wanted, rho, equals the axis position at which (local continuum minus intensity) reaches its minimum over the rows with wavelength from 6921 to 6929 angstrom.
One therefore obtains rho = 6926.79 angstrom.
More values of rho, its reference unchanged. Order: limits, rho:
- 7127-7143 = 7135.63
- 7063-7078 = 7065.33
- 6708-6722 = 6714.79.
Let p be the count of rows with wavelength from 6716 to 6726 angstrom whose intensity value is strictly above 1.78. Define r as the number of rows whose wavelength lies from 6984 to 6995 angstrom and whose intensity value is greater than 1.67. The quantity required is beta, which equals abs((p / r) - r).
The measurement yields 4.6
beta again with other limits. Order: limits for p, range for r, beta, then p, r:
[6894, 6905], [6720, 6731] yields 4.2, 4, 5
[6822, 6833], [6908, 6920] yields 5.0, 0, 5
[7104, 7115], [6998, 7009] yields 4.6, 2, 5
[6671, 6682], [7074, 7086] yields 1.5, 1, 2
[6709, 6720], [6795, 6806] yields 1.0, 2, 2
